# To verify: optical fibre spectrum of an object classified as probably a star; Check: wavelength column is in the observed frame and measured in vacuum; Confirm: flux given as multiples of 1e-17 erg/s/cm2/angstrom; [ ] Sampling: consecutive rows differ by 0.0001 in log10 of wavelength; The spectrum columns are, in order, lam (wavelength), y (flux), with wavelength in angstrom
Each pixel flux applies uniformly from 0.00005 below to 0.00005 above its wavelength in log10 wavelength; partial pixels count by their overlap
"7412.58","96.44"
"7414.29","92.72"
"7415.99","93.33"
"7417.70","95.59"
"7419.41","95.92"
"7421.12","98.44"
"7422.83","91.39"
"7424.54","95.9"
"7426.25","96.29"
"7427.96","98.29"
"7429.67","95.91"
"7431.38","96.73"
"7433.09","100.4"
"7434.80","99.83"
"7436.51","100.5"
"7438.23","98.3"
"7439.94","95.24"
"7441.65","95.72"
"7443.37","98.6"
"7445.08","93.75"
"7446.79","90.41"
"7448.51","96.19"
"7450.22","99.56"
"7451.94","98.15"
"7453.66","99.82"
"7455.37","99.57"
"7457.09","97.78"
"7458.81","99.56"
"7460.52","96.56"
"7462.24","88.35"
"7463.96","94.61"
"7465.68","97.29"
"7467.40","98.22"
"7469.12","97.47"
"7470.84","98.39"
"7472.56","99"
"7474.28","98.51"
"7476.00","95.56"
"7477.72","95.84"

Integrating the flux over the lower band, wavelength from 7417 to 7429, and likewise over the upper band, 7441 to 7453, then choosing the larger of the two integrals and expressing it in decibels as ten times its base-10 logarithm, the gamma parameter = 30.62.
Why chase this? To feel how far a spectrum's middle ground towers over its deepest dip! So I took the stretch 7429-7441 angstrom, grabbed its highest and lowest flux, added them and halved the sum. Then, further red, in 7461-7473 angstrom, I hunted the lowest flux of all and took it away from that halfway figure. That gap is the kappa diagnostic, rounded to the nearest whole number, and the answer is 10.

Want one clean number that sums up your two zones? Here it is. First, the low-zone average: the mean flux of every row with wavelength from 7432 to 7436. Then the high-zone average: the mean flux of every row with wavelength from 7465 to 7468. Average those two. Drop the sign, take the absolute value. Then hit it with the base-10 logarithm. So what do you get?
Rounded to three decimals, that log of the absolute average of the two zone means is 1.995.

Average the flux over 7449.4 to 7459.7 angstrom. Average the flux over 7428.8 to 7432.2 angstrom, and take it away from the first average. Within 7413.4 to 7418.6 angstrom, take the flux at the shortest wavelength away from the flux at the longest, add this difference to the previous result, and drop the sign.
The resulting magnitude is 5.6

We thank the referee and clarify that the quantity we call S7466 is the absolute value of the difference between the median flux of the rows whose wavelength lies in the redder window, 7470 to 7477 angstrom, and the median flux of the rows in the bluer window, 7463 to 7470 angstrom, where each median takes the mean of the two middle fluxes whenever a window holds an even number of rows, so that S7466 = 1.1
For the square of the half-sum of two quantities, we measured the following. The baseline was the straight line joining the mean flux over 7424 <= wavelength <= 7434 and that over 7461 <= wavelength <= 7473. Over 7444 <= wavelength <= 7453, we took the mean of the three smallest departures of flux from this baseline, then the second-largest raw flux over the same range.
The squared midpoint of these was 2249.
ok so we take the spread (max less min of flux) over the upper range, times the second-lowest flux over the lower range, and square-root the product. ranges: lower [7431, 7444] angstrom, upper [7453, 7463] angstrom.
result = 33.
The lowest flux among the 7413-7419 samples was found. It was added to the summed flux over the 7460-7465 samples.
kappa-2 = 372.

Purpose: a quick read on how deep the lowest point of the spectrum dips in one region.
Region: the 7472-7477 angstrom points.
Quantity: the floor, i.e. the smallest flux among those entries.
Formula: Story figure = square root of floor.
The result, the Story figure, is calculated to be 9.78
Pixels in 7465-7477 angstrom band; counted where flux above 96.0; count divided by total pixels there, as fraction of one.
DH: 0.9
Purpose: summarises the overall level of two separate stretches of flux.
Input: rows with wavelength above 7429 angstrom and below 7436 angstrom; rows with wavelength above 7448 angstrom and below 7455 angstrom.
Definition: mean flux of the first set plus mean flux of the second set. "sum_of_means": 197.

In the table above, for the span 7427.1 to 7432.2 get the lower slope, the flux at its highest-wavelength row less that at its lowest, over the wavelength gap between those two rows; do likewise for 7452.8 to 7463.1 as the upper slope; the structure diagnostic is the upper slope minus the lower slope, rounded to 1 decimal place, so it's -0.9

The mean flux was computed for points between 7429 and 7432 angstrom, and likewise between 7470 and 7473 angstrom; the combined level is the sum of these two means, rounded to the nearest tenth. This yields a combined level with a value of 195.0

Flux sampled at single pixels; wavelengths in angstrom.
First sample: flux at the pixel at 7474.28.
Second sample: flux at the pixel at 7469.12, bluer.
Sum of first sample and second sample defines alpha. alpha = 196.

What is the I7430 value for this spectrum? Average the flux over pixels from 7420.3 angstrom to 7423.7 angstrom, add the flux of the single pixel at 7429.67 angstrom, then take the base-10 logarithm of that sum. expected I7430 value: 2.28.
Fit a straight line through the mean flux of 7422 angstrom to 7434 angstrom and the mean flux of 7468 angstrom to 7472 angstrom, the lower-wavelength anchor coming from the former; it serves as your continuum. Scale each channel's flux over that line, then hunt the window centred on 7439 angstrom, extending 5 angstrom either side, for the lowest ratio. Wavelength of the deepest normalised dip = 7439.94 angstrom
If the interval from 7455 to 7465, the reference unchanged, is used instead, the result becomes 7462.24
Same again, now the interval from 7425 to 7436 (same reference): 7429.67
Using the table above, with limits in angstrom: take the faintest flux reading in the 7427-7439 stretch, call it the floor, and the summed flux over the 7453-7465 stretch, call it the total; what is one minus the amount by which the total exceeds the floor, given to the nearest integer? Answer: -579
